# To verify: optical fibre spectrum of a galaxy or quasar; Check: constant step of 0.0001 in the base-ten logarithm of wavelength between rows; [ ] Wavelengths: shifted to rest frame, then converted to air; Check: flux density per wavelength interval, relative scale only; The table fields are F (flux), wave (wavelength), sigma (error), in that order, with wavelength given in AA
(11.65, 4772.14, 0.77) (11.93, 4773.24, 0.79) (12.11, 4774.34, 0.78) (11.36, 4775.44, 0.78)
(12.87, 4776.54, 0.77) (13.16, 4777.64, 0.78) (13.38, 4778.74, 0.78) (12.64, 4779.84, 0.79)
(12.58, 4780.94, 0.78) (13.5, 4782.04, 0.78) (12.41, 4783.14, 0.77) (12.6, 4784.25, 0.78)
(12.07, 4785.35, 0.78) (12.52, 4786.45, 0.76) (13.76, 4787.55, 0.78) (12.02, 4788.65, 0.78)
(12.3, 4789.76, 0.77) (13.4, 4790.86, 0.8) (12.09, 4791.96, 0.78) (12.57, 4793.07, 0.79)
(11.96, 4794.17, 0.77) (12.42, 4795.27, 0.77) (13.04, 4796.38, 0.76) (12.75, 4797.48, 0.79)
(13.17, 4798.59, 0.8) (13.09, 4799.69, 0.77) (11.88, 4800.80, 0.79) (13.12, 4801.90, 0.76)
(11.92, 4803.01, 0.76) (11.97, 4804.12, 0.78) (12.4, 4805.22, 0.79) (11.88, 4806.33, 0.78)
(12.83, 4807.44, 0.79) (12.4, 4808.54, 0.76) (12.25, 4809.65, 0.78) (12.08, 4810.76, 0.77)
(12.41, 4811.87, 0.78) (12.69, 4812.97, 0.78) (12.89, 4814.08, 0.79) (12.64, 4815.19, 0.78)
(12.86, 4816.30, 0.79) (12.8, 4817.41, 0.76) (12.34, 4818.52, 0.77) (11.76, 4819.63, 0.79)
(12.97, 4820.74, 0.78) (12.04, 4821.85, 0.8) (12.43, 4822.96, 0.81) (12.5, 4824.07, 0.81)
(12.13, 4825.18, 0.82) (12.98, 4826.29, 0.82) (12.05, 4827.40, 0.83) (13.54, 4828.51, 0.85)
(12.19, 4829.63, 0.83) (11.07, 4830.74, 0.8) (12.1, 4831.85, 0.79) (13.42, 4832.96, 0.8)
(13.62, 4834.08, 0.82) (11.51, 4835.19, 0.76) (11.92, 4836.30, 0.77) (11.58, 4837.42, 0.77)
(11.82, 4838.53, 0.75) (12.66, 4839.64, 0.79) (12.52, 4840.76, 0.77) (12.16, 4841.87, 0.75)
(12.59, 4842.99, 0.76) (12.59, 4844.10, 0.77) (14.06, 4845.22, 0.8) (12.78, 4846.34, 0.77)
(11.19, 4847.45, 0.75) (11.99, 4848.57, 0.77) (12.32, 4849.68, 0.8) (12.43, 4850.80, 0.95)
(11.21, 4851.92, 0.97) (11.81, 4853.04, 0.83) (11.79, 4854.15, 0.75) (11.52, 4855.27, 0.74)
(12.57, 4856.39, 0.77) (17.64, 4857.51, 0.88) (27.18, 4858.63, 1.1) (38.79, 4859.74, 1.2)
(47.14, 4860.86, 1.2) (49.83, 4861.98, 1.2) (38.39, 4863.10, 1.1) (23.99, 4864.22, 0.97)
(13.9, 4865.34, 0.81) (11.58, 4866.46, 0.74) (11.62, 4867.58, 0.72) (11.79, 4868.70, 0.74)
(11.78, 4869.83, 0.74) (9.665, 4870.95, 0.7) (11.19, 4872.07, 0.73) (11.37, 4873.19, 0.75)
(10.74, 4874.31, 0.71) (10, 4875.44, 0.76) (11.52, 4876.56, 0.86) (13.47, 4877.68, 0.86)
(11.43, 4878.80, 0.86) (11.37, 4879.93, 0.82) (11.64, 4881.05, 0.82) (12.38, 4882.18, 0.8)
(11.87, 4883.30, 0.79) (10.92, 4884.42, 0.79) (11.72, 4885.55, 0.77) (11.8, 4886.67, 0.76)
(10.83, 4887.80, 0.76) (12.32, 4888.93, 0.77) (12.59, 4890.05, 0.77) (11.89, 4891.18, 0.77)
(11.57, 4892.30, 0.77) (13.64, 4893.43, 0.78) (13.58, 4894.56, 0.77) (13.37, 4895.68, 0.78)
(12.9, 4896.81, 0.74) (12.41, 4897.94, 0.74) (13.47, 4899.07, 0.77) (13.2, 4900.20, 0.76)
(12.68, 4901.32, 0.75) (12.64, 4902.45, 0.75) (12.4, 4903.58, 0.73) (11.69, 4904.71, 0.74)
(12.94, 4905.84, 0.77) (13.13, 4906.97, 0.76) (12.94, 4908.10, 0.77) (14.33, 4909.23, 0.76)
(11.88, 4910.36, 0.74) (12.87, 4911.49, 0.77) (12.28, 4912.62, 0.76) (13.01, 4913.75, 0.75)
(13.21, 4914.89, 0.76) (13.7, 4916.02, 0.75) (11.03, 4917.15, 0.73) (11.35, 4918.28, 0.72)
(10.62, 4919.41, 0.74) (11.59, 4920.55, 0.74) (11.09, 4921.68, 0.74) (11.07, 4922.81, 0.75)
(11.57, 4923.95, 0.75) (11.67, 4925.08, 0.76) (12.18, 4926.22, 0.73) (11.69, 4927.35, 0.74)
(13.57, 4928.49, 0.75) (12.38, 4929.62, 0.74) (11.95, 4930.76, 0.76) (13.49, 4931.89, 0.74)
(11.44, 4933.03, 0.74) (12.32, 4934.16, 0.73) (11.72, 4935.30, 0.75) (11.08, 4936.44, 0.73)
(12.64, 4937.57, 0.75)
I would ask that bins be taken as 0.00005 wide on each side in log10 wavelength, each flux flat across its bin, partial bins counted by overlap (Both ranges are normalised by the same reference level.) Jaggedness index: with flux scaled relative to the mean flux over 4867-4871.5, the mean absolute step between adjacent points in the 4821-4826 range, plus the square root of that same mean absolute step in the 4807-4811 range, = 0.17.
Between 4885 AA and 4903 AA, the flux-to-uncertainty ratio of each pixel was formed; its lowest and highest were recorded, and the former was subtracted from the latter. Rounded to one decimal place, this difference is 3.4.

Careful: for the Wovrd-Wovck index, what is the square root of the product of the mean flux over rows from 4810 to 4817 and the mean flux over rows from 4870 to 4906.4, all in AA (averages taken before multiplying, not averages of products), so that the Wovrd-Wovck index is 12.3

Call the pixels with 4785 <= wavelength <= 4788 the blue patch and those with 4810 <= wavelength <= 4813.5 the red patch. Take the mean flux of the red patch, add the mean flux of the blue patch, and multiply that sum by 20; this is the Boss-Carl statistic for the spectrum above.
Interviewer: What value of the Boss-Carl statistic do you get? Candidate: 504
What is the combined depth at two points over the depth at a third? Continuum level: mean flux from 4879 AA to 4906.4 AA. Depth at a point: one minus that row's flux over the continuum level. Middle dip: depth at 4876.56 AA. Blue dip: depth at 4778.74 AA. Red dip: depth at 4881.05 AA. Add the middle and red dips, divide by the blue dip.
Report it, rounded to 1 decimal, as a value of -1.4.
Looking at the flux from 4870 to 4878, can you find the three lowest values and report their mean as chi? 10.1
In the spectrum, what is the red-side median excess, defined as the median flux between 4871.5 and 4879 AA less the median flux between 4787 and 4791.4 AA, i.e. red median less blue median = -1.5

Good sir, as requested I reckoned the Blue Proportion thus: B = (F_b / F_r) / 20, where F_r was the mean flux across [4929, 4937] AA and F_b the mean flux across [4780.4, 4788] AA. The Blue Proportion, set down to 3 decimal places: 0.053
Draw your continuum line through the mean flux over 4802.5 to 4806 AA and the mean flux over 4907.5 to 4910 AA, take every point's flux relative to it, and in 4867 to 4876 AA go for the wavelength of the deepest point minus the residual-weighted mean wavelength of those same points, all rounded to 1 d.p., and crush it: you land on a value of -1.2 AA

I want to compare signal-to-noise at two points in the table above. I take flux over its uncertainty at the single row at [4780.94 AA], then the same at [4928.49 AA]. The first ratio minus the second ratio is -2.0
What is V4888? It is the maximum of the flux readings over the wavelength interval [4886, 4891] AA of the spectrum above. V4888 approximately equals 12.59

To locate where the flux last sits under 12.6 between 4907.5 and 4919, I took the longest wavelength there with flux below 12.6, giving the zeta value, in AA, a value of 4918.28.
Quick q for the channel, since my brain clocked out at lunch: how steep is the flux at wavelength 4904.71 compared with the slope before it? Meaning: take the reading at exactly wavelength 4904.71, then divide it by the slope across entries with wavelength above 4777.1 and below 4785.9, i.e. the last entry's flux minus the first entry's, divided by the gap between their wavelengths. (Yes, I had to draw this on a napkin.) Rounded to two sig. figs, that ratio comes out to -83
